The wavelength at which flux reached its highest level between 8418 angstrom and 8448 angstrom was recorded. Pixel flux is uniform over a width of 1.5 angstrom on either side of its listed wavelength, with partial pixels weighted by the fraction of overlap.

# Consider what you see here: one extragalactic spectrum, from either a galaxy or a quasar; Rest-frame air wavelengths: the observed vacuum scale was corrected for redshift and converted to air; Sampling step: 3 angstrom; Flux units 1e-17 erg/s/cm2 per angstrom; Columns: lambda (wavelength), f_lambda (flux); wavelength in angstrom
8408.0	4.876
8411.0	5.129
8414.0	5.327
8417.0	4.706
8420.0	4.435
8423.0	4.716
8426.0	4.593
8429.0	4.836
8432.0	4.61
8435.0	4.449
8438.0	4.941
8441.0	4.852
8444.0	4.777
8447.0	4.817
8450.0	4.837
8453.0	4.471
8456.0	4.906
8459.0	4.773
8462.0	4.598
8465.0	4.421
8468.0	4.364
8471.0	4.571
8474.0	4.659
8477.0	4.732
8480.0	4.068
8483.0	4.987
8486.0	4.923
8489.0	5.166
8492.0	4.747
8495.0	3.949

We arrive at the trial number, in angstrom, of 8438.0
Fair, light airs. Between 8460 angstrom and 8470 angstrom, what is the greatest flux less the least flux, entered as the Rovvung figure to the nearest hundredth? 0.23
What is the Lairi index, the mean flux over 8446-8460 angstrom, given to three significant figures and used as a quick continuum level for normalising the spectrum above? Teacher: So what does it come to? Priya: 4.76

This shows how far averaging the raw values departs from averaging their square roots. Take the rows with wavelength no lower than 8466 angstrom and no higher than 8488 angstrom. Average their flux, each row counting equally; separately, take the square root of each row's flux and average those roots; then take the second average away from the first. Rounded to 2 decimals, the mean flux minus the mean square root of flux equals 2.47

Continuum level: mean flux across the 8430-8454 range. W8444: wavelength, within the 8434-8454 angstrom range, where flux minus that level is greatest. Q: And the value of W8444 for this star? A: 8438.0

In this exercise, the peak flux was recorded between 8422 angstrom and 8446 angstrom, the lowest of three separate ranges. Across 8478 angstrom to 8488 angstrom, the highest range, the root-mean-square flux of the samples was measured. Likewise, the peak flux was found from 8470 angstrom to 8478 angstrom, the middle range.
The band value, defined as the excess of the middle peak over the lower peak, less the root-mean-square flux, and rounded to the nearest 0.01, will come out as -4.89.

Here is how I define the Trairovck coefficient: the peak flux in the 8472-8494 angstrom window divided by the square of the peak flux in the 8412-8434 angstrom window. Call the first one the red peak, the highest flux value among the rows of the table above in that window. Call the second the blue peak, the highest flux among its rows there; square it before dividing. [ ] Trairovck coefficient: 0.182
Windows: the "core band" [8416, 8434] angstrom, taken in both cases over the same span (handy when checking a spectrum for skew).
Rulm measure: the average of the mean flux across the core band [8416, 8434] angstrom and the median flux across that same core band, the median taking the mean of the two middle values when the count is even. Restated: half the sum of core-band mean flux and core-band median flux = 4.65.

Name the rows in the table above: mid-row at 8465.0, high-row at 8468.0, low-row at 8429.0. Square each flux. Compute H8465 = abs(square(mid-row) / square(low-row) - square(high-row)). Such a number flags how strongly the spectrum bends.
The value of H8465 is 18.2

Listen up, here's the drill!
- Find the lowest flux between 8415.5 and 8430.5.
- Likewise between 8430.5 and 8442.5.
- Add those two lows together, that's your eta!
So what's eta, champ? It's 8.88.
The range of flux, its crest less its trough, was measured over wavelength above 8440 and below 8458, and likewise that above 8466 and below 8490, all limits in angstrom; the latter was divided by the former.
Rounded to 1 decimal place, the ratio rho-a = 2.5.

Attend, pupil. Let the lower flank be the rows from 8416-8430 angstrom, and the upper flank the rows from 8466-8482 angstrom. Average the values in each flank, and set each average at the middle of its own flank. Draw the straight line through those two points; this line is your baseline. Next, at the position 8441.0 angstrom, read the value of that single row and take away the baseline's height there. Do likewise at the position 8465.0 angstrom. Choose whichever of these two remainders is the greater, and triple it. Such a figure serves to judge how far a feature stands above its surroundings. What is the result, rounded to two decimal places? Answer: 0.77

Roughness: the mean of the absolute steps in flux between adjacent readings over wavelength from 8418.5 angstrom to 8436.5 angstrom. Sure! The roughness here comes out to 0.207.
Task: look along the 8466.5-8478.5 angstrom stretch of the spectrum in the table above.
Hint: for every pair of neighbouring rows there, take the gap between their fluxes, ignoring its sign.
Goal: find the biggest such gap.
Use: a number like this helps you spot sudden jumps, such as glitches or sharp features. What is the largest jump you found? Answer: 0.2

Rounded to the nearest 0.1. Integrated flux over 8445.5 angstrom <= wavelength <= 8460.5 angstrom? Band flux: 71.4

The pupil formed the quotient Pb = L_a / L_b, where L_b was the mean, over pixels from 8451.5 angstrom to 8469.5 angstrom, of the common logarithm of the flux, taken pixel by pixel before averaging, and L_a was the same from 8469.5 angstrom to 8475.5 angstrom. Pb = 1.004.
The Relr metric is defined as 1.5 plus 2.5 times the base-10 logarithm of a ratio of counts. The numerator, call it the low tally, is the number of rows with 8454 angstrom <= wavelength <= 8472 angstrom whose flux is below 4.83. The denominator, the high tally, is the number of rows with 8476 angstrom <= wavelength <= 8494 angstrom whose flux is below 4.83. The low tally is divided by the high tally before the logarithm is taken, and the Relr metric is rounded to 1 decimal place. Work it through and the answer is 2.1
